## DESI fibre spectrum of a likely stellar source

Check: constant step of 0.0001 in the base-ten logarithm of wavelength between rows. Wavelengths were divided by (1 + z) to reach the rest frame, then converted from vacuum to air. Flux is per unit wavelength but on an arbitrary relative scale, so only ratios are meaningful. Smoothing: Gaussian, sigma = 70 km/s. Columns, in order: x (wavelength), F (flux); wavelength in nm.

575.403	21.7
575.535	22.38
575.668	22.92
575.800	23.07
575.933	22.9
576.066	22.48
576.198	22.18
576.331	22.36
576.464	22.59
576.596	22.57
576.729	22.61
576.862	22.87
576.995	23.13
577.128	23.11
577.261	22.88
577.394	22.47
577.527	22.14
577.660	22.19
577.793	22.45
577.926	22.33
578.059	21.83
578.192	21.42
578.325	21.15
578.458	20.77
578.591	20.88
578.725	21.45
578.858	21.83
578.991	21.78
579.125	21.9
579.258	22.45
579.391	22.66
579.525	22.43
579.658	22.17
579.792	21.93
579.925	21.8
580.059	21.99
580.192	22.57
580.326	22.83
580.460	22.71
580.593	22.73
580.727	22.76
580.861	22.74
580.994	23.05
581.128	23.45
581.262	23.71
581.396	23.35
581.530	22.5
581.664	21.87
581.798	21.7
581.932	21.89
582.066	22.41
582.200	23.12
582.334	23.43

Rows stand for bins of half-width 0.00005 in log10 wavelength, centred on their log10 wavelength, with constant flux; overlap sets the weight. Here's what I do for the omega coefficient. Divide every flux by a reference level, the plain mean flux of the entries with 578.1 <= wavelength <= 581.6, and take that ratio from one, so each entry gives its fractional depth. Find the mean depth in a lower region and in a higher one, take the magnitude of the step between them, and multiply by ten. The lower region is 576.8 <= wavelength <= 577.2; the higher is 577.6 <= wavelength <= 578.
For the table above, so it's 0.3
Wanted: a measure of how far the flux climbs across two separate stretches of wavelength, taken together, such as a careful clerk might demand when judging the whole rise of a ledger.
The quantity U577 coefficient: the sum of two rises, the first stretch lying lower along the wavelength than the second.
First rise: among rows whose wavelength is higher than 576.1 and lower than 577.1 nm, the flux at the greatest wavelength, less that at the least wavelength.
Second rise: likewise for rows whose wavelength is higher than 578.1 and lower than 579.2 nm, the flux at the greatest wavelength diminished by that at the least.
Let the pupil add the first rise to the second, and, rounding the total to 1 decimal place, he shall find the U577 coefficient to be 1.4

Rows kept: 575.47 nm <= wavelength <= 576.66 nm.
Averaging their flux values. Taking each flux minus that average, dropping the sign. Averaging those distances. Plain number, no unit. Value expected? 0.24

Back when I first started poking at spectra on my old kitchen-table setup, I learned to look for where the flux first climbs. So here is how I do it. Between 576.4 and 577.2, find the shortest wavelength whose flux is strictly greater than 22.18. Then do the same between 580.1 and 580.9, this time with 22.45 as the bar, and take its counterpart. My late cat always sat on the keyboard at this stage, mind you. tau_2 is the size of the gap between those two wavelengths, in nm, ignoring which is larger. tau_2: 3.73 nm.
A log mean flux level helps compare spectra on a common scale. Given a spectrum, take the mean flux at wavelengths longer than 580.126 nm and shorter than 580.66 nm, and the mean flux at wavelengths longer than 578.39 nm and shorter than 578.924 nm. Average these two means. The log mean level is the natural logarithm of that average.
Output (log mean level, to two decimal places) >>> 3.09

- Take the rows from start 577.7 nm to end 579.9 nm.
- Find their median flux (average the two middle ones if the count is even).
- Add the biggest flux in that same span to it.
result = 44.5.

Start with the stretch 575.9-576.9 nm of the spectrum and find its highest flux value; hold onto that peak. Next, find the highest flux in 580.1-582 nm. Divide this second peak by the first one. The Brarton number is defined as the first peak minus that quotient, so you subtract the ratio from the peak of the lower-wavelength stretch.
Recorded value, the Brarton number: 21.9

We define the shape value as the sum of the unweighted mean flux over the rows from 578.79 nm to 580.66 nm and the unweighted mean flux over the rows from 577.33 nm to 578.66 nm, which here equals 44.0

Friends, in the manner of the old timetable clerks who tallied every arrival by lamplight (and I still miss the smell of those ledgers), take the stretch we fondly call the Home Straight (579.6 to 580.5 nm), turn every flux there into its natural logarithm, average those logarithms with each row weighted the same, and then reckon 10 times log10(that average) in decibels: 4.92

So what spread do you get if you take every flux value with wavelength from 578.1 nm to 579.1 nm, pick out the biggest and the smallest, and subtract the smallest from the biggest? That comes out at 1.1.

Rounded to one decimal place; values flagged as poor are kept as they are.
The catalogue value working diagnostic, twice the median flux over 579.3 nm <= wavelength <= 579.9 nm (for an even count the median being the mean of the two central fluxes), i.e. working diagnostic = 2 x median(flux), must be 44.6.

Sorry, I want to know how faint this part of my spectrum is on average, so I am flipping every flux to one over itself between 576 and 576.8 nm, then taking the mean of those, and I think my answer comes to 0.0445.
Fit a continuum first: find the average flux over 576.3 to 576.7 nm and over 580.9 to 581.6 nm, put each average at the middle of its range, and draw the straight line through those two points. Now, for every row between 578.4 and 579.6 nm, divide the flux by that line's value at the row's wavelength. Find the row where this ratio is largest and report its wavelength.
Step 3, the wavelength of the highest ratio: 579.391 nm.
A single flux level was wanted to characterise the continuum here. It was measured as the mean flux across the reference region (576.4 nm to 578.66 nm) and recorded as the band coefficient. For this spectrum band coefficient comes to 22.2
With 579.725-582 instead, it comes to 22.6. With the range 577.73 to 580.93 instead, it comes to 22.1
